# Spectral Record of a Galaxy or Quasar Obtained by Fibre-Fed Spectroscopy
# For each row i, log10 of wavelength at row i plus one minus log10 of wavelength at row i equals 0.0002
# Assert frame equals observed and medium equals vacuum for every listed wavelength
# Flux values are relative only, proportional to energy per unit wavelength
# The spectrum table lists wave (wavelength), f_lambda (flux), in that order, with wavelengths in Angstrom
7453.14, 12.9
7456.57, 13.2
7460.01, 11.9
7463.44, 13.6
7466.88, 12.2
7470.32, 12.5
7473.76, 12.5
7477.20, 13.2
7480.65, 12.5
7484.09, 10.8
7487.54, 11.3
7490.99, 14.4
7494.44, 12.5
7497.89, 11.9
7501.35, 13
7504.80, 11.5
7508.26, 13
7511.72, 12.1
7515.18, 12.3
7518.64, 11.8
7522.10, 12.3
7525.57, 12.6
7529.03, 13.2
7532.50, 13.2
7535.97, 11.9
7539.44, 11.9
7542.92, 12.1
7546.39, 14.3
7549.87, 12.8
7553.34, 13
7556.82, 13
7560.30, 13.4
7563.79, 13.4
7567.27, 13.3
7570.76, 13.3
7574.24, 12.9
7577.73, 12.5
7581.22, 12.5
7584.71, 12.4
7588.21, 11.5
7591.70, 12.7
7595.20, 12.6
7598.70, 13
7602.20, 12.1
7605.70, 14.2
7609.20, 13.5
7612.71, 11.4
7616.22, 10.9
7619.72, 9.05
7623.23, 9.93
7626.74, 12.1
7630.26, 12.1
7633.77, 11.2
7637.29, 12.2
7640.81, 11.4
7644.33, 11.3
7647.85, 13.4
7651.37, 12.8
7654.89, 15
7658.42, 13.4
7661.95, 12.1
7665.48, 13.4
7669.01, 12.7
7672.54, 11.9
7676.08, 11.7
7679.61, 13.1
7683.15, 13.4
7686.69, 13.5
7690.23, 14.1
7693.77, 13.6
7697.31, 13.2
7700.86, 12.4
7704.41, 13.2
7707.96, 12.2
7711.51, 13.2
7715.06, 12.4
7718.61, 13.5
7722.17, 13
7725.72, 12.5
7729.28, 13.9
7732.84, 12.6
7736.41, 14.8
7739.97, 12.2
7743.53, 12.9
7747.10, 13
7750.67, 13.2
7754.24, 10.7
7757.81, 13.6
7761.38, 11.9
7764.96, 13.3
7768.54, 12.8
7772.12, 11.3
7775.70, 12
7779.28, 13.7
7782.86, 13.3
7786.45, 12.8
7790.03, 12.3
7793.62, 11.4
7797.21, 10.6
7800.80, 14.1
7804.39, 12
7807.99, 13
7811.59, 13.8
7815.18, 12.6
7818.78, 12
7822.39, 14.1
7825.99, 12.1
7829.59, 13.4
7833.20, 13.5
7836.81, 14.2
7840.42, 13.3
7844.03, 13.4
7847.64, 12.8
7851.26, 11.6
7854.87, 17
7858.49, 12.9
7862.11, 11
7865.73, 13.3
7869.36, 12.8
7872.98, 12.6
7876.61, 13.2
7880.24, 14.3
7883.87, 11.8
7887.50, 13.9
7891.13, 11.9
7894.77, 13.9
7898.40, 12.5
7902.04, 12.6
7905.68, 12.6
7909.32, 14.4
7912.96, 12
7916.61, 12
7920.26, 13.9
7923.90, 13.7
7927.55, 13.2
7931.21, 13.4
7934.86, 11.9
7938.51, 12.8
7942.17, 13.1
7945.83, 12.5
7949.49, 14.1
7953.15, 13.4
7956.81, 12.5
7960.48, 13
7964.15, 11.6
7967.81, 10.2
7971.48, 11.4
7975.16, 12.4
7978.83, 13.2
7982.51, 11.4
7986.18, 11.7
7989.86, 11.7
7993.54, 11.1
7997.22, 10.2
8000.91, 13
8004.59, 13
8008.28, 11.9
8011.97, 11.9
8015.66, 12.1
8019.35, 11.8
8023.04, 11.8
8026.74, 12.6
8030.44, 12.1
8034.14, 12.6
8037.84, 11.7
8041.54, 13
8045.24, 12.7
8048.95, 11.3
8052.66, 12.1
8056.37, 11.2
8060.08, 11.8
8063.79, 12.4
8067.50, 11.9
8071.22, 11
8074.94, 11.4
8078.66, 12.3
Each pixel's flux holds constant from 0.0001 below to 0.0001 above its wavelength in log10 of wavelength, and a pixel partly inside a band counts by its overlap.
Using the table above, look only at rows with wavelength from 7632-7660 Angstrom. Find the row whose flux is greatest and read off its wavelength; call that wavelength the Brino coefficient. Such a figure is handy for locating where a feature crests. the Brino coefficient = 7654.89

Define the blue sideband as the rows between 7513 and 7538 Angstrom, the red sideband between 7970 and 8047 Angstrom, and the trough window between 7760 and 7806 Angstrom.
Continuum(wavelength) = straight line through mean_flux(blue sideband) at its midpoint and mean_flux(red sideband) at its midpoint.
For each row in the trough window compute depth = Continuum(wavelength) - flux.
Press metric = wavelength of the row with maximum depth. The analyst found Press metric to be 7797.21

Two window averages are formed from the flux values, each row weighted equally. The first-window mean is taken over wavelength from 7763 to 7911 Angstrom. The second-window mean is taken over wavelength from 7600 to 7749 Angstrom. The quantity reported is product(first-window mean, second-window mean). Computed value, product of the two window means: 163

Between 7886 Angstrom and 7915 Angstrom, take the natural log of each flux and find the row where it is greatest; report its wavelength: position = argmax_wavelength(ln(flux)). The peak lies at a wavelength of 7909.32 Angstrom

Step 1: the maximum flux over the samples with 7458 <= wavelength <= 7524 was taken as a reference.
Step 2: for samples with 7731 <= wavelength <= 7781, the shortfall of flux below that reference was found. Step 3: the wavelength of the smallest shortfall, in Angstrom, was 7736.41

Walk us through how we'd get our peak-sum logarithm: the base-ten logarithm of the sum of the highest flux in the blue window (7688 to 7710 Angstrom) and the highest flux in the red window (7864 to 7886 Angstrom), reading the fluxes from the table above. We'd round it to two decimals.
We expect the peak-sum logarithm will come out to 1.45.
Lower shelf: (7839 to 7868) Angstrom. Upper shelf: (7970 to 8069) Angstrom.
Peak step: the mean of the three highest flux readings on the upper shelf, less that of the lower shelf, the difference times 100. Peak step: -150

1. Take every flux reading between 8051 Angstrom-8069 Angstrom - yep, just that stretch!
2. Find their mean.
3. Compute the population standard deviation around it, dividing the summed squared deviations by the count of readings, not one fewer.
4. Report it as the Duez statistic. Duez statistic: 0.40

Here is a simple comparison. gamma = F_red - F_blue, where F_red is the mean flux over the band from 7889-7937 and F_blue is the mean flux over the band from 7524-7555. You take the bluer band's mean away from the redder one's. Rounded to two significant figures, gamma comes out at 0.15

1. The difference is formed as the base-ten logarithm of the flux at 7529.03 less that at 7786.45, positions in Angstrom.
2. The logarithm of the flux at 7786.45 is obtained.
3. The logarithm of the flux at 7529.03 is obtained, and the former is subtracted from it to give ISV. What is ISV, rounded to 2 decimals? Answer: 0.01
